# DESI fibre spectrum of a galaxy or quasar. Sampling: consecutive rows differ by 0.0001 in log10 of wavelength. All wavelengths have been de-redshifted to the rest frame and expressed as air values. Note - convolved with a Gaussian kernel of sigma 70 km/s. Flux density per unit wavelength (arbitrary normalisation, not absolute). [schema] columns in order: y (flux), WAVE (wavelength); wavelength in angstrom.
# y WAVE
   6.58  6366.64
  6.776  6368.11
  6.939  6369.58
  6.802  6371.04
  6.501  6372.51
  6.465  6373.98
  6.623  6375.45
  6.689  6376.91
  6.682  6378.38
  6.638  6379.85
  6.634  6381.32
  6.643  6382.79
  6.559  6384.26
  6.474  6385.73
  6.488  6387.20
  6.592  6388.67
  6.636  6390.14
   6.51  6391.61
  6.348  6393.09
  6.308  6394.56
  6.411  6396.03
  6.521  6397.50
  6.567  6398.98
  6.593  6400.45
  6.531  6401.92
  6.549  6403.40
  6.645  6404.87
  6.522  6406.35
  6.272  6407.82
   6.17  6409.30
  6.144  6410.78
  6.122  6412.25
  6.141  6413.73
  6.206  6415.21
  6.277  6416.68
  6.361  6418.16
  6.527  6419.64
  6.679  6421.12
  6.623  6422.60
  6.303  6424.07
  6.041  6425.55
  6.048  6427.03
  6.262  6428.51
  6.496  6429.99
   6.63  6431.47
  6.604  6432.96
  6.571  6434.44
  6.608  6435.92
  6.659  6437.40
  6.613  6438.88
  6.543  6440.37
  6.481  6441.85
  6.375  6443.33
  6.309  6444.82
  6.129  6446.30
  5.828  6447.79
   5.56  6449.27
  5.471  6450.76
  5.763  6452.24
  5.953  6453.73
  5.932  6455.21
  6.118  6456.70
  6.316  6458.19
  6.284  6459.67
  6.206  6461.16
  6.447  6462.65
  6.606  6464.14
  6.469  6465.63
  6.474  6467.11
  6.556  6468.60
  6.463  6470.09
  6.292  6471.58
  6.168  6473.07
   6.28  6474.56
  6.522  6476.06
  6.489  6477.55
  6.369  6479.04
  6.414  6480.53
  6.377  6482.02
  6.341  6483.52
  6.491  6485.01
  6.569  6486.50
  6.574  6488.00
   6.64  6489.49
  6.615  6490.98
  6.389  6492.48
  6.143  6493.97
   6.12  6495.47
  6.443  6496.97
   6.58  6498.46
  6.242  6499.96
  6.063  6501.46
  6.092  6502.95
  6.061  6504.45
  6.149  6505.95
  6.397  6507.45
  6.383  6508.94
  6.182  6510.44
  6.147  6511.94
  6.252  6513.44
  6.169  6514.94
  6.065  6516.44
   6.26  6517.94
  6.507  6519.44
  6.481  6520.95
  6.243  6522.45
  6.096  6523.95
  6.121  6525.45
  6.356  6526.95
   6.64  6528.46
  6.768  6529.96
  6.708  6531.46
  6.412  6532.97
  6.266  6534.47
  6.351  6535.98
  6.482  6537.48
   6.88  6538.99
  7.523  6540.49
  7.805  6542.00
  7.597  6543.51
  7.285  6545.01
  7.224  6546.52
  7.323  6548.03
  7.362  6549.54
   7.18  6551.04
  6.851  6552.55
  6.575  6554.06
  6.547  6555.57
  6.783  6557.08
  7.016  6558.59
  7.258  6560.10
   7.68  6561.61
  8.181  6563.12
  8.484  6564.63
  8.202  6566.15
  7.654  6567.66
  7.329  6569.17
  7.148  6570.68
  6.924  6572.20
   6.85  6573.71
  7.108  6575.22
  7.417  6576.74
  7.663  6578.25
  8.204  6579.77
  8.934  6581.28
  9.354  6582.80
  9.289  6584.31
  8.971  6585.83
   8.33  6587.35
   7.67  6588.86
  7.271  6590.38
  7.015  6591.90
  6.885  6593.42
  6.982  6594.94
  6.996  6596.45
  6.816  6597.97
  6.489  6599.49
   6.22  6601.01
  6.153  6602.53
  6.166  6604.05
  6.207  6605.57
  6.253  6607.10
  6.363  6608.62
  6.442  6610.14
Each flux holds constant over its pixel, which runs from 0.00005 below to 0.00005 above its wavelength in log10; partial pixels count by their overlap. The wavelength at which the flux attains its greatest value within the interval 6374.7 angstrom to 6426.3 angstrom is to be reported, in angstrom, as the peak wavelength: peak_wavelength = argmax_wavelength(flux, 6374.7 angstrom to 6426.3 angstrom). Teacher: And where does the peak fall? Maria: 6376.91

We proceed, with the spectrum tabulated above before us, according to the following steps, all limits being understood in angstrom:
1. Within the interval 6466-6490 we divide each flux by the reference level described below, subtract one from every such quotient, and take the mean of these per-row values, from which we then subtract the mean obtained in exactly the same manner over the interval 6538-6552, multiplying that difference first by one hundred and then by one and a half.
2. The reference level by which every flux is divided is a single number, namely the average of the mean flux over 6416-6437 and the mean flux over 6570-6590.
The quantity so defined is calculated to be -19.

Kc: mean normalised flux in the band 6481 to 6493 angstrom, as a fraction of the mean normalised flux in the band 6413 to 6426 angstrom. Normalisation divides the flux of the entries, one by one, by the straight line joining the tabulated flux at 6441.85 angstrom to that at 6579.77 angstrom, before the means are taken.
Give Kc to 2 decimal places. 0.90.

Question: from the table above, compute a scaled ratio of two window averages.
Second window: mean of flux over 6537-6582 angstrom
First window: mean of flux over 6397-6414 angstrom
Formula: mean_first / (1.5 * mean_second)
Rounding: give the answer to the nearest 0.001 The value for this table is 0.578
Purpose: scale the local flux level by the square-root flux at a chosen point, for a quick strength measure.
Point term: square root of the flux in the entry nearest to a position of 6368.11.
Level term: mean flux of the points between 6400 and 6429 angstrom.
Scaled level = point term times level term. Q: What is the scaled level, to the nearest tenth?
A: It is 16.5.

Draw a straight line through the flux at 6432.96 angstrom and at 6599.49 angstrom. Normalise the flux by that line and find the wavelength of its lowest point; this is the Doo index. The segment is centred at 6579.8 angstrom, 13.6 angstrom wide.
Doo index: 6573.71 angstrom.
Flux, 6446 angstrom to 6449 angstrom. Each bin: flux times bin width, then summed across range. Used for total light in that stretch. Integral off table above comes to 17.7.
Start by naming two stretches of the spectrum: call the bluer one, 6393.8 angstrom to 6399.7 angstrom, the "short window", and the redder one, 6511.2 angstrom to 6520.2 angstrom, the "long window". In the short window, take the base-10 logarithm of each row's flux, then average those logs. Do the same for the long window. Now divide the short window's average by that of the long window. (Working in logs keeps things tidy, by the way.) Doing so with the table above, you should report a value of 1.02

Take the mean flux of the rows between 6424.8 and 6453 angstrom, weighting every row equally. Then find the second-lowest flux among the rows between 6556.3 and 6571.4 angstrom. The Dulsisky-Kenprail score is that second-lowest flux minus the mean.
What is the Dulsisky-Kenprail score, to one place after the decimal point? 0.8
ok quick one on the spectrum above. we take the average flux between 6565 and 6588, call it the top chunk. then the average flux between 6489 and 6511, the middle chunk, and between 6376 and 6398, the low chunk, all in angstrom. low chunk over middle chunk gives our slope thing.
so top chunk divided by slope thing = 7.66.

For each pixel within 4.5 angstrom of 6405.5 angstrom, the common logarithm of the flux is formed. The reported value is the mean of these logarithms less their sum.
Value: -4.05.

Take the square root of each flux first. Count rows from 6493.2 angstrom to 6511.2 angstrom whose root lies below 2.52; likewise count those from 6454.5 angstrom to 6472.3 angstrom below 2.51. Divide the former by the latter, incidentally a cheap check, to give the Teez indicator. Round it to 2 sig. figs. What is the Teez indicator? 1.6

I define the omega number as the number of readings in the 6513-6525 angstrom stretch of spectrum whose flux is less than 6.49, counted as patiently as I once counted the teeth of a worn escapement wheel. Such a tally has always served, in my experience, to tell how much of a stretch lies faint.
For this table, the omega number 7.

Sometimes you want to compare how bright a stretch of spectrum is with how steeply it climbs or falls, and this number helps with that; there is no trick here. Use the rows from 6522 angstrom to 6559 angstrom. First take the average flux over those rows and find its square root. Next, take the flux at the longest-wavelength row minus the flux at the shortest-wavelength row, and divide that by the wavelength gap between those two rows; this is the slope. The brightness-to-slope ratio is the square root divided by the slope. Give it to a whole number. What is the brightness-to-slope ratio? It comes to 122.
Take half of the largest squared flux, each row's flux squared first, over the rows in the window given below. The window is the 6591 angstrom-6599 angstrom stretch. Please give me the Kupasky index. 25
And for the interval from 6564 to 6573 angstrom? 36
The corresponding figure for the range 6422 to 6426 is 22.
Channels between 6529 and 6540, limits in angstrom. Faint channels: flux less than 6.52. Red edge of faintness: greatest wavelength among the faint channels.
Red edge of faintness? 6537.48 angstrom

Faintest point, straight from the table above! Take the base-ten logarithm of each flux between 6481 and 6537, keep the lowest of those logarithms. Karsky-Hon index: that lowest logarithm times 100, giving 78.3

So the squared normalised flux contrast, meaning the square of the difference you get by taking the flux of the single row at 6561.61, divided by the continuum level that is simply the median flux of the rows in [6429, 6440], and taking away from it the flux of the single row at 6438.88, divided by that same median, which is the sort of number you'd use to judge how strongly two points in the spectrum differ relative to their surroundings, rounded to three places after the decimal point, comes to 0.026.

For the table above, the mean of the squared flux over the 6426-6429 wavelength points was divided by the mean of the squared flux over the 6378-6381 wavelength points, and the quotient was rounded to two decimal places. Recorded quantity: 0.85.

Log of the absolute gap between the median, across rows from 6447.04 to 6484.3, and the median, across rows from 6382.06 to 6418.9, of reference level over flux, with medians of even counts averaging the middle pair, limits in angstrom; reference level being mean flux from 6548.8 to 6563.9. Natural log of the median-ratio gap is -3.5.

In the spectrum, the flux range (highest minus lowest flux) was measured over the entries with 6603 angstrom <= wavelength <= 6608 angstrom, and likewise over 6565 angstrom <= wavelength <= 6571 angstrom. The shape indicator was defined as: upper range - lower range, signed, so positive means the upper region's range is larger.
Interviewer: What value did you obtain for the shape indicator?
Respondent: -0.97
